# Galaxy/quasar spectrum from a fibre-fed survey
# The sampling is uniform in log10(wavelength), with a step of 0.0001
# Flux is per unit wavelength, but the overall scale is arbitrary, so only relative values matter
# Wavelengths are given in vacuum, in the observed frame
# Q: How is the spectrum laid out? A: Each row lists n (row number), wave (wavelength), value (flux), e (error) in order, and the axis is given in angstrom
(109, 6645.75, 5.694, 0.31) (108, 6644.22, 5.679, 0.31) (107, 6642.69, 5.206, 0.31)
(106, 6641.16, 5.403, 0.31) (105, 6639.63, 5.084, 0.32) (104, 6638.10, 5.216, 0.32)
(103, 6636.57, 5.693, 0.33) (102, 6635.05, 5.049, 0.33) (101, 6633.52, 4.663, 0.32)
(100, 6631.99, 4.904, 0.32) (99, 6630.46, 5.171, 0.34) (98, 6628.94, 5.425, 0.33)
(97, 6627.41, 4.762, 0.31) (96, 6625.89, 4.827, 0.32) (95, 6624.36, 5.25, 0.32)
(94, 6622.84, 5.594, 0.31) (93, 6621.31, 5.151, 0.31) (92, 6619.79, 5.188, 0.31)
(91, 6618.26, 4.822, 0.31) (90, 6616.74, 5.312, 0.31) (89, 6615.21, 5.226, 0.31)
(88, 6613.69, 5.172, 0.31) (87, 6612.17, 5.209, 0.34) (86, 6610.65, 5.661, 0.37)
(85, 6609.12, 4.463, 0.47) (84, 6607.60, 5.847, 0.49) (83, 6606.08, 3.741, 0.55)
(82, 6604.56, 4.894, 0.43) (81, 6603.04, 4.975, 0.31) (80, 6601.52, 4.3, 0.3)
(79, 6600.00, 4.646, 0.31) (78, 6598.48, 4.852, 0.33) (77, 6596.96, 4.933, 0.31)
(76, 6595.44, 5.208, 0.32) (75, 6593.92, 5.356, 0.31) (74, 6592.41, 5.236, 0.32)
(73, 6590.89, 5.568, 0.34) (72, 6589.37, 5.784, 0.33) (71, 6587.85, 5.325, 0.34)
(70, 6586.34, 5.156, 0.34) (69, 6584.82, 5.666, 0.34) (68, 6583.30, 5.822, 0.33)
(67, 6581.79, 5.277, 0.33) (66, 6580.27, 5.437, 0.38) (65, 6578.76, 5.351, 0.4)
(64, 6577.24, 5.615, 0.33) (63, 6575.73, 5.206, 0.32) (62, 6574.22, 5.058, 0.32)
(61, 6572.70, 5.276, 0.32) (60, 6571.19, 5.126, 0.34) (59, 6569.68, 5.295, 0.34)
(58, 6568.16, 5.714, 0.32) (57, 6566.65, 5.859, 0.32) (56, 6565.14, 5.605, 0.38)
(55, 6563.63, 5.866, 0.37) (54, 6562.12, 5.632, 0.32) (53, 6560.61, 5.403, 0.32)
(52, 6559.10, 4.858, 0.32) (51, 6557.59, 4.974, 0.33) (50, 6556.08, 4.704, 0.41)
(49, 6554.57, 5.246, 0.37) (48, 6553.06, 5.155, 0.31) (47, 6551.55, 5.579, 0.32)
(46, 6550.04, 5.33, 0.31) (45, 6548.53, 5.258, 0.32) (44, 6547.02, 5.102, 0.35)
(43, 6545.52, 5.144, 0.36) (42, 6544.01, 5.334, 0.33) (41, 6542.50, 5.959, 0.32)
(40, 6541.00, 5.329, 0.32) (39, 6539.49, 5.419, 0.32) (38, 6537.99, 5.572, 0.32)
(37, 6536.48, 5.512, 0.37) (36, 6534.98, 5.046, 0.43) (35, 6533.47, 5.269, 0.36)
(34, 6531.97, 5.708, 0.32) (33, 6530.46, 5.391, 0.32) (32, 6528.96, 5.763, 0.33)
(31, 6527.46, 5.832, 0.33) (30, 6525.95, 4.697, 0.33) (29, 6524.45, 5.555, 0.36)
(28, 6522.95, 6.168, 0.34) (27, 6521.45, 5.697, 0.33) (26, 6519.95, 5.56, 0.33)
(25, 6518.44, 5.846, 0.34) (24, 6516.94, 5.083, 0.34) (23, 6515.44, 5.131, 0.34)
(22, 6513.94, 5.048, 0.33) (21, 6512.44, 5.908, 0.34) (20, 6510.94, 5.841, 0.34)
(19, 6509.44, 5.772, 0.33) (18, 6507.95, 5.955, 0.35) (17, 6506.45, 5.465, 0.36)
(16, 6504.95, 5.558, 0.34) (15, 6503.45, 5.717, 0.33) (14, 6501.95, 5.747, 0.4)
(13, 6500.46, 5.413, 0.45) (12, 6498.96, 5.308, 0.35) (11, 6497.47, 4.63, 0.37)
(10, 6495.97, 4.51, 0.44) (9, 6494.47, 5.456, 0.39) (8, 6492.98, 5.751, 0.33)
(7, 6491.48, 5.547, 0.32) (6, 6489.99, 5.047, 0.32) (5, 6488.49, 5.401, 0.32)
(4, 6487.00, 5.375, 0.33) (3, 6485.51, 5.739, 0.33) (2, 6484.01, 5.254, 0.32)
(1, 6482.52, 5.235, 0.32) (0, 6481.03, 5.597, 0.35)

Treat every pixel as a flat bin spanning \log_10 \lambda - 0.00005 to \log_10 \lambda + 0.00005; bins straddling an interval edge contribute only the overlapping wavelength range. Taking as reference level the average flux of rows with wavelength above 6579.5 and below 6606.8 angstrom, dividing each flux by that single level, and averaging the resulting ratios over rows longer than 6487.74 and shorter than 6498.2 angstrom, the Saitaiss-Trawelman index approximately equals 1.01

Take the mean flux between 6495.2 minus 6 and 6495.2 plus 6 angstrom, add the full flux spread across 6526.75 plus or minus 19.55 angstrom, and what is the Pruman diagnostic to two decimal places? 6.68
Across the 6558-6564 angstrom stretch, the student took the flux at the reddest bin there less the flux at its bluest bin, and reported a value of 1.0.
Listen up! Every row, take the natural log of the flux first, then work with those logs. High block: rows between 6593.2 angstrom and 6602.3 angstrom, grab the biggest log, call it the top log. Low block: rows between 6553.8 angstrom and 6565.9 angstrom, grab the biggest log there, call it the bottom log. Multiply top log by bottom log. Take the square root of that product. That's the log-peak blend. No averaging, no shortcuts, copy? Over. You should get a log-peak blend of 1.72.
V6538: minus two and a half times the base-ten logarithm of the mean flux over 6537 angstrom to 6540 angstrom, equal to -1.85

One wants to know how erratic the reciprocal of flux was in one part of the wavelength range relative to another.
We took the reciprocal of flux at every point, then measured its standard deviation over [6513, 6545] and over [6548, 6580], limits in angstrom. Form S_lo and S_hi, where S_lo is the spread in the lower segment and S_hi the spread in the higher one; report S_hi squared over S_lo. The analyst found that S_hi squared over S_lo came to 0.010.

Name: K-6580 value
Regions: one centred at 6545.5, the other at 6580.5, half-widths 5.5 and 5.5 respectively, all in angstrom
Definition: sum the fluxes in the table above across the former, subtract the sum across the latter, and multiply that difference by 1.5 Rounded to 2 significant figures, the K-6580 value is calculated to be -1.4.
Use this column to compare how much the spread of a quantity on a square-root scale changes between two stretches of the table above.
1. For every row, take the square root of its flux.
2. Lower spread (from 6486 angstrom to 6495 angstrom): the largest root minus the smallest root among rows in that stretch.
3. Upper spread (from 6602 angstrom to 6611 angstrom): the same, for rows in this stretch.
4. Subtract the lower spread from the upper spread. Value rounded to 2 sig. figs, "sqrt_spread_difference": 0.33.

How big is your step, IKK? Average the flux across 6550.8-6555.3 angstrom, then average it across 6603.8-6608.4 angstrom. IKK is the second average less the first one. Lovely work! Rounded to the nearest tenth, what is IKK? -0.5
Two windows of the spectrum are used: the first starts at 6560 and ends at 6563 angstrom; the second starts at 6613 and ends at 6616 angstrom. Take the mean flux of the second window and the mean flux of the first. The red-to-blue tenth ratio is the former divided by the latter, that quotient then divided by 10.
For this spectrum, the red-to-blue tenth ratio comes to 0.094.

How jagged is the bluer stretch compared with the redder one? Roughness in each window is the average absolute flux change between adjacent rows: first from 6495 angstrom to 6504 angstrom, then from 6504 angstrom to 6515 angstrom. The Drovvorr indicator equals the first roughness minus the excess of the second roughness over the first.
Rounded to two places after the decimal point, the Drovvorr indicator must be 0.21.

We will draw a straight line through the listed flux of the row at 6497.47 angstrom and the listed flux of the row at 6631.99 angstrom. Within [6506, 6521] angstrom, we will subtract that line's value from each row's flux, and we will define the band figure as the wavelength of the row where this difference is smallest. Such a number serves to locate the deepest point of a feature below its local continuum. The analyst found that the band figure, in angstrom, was 6513.94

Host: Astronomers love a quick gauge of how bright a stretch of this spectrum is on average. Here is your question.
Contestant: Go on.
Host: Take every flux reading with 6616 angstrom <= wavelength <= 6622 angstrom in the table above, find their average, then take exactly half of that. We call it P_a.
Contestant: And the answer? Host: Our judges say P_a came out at 2.56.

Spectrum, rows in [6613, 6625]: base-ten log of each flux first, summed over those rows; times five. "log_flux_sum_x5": 29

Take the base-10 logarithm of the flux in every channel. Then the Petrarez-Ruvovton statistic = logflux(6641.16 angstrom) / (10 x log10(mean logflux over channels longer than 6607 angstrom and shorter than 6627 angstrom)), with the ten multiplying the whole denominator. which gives -0.50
